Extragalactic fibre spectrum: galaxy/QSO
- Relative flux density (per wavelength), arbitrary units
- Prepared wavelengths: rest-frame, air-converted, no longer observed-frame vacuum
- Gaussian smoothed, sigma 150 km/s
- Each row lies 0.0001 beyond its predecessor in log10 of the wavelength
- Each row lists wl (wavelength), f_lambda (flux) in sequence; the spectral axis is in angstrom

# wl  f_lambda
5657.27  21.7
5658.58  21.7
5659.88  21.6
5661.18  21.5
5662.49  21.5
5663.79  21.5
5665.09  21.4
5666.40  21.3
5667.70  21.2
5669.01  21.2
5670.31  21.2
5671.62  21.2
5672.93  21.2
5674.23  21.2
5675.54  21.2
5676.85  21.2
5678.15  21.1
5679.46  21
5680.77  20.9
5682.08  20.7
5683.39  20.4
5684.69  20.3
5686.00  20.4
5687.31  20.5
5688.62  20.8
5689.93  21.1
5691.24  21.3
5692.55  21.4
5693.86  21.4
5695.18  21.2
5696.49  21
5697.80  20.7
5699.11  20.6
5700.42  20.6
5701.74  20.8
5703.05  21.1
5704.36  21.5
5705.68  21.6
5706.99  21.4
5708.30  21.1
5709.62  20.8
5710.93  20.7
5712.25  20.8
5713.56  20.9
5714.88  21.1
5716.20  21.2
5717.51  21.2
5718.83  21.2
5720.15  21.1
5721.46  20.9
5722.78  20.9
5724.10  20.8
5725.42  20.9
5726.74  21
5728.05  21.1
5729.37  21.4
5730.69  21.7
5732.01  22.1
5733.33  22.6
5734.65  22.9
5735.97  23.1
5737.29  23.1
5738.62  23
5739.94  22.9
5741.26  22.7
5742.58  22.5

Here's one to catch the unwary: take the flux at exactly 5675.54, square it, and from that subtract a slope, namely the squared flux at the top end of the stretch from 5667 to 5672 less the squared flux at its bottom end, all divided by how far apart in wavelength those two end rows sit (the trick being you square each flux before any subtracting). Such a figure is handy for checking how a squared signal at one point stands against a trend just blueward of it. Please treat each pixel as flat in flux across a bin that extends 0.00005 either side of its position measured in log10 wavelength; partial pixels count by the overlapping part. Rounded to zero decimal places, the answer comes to 449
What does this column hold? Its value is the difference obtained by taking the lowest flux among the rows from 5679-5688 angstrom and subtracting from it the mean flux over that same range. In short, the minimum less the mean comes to -0.30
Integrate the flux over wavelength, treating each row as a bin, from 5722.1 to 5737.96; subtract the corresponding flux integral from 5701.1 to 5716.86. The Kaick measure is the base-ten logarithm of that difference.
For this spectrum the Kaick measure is 1.1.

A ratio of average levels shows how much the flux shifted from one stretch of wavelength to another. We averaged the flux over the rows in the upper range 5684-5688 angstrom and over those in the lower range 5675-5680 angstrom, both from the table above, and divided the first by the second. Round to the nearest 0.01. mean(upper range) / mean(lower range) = 0.97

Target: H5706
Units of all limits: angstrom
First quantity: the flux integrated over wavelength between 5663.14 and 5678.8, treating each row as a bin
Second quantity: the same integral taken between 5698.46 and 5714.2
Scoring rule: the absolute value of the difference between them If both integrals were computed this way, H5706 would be 2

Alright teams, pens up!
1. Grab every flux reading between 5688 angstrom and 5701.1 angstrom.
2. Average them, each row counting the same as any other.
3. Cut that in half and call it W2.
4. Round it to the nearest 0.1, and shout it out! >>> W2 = 10.5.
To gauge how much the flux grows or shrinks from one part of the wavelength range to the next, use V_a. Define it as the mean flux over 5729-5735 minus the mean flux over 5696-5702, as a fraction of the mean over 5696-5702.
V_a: 0.07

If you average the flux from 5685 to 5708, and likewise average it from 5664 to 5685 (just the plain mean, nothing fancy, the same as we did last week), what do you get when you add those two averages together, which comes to 42.1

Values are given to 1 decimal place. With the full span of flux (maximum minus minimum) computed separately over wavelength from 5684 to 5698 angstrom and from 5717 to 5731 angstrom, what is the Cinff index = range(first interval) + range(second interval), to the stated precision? 2.0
